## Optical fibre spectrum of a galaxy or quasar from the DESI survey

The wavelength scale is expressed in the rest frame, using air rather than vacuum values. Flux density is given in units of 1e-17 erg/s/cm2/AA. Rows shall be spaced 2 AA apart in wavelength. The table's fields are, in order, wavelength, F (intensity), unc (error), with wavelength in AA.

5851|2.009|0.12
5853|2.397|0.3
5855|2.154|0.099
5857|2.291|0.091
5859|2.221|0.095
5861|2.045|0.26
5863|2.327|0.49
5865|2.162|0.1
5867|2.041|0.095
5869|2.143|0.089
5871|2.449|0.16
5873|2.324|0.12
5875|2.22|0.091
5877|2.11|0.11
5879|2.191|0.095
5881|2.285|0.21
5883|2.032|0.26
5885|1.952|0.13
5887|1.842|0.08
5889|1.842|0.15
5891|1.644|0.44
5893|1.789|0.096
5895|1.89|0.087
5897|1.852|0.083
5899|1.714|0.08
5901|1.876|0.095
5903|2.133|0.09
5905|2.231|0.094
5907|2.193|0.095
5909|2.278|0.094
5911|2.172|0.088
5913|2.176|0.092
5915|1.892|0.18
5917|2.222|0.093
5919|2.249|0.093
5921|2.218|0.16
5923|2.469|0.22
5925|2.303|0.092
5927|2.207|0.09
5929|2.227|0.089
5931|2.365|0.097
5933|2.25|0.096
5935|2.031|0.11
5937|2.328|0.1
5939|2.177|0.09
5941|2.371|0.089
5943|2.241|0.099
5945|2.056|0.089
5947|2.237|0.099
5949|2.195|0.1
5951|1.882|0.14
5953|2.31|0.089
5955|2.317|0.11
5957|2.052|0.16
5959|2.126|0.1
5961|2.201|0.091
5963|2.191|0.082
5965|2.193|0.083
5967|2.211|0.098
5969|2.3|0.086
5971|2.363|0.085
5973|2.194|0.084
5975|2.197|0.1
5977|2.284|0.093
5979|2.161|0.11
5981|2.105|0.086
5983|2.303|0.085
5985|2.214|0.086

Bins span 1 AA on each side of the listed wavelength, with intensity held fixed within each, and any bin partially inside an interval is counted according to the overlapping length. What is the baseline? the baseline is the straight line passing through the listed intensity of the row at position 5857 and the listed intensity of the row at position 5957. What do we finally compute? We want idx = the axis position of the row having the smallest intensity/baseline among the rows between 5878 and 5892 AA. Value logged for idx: 5891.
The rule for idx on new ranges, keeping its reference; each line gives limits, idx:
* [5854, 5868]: 5861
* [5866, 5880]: 5867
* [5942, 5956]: 5951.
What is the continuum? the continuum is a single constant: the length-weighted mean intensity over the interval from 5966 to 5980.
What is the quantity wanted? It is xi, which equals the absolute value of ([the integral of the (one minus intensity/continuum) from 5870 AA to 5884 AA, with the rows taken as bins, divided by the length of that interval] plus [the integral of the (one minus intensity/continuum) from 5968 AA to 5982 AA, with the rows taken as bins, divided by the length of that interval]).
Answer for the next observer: 0.01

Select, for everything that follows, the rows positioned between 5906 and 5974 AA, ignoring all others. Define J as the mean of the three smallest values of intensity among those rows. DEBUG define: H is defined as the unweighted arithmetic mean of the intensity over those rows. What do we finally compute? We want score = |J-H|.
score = 0.28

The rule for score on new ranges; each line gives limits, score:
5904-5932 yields 0.15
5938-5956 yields 0.16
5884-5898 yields 0.07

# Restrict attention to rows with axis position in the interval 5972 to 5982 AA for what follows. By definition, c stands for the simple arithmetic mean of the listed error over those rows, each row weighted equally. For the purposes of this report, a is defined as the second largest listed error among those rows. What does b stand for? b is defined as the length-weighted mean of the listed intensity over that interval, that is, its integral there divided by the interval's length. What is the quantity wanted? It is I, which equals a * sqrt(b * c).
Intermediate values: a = 0.100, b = 2.188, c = 0.095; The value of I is 0.045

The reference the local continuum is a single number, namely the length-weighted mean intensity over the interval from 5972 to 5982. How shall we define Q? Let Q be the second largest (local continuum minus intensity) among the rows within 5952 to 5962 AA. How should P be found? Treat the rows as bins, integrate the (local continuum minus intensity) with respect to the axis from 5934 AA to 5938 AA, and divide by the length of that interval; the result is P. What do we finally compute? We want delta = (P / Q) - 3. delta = -2.9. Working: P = 0.01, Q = 0.06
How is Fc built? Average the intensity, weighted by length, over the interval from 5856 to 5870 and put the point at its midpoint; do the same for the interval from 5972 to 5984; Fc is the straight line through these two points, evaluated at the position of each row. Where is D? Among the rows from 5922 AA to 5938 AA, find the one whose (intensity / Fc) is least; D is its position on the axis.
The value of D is 5935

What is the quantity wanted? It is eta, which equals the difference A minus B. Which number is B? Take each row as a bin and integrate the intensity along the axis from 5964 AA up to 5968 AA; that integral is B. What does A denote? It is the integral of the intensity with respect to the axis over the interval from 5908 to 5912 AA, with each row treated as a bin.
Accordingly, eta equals 0.1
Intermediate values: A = 8.9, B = 8.8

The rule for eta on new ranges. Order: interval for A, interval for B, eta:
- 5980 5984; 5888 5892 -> 1.8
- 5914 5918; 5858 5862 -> -0.3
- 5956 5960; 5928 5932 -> -0.8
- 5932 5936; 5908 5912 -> -0.3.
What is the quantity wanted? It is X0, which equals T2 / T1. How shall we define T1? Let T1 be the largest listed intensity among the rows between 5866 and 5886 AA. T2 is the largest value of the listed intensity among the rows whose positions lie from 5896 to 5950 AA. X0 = 1.01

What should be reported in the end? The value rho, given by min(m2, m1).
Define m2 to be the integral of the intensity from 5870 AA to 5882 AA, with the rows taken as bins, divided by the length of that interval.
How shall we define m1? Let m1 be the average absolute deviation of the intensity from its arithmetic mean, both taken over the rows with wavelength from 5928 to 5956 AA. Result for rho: 0.104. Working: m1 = 0.10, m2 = 2.26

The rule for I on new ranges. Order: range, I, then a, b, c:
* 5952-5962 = 0.054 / 0.110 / 2.201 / 0.110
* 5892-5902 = 0.038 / 0.095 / 1.824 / 0.088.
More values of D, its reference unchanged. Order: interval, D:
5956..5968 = 5957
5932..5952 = 5951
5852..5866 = 5861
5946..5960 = 5951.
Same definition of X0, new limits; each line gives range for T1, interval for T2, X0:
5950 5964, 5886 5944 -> 1.07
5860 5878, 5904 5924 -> 1.01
